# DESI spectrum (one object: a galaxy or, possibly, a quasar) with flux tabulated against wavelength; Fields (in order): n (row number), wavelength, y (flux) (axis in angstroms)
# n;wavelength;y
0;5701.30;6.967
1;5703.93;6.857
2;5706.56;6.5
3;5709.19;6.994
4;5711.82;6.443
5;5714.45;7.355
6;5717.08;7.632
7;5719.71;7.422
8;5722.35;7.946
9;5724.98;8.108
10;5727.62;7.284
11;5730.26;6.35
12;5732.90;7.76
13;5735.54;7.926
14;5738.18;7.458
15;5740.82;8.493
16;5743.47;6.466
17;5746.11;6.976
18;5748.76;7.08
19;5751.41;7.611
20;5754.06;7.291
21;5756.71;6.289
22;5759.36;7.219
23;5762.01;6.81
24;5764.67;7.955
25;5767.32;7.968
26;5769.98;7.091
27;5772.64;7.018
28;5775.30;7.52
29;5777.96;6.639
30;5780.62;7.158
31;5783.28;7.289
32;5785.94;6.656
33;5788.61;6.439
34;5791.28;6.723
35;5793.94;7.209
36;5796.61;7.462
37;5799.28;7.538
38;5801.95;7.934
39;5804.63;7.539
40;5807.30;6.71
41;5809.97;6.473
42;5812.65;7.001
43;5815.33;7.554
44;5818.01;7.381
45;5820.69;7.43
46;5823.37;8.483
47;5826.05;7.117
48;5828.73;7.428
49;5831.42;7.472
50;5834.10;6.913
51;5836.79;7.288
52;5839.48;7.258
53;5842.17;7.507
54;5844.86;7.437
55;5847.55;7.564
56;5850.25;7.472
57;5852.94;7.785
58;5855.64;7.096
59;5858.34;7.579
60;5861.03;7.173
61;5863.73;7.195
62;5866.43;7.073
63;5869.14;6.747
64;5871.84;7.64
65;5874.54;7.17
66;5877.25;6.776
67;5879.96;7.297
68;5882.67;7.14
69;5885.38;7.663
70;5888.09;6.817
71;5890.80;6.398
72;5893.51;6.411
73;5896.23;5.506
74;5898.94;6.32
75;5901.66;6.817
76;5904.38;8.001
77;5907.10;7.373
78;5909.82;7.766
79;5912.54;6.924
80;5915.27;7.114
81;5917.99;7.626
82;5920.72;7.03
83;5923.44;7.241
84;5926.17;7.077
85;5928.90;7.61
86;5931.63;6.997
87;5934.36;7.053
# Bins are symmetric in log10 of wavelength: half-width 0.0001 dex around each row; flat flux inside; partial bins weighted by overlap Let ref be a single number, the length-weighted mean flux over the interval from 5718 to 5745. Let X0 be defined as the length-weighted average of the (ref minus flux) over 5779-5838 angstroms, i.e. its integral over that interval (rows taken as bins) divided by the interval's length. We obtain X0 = 0.29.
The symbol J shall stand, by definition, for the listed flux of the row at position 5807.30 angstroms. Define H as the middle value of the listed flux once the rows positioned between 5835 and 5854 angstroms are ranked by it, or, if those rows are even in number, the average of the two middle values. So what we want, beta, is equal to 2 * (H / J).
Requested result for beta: 2.23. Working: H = 7.5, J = 6.71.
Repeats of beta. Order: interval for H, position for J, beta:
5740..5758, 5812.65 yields 2.02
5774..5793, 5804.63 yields 1.78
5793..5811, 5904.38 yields 1.87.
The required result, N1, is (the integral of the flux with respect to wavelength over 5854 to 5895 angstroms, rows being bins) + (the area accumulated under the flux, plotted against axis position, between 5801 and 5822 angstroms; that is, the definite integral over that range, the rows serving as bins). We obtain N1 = 442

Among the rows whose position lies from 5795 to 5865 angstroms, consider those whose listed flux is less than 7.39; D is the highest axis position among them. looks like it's 5863.73 angstroms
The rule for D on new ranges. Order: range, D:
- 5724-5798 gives 5793.94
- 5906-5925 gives 5923.44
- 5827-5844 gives 5839.48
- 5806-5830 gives 5826.05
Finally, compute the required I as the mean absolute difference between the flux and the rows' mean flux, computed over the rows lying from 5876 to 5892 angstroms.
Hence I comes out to 0.35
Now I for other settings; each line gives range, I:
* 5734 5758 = 0.52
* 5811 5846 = 0.23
